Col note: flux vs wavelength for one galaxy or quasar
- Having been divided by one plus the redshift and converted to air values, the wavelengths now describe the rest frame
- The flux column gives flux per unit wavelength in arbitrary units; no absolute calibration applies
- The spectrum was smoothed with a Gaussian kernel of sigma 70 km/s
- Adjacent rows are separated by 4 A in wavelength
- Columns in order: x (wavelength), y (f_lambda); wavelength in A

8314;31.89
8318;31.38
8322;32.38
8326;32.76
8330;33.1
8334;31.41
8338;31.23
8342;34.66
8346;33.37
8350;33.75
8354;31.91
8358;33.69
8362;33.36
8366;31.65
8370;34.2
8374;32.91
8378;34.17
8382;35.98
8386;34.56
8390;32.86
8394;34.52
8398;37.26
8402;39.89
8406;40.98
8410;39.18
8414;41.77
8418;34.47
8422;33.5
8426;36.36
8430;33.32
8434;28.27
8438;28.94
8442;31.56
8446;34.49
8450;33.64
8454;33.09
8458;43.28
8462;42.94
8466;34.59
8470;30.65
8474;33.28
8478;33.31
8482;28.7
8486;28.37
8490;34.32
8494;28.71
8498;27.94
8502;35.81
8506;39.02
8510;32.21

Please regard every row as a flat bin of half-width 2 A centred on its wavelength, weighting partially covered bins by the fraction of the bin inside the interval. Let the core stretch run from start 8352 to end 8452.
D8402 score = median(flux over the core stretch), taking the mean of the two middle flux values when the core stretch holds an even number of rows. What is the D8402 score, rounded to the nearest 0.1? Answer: 34.2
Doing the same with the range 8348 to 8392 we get 33.7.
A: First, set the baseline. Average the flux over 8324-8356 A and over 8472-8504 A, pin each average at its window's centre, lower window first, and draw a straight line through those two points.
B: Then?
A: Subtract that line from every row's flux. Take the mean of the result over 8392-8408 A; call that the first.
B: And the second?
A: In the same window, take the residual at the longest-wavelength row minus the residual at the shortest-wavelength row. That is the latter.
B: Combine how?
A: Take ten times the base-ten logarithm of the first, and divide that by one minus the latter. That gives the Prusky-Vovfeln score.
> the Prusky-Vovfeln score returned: -1.4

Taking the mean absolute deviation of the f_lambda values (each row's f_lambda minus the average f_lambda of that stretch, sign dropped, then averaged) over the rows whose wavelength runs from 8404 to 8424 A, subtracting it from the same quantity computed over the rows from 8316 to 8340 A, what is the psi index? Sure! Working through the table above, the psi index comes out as -2.5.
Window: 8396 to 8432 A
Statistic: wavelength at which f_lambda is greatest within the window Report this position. 8414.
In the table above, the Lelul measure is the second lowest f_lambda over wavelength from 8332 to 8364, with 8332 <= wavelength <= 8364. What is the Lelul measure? 31.41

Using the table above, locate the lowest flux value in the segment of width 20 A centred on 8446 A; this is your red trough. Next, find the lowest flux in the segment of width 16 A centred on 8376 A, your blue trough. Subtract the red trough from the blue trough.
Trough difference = 4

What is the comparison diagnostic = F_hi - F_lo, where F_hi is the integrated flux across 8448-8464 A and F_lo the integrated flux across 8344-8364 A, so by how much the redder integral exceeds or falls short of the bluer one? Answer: -53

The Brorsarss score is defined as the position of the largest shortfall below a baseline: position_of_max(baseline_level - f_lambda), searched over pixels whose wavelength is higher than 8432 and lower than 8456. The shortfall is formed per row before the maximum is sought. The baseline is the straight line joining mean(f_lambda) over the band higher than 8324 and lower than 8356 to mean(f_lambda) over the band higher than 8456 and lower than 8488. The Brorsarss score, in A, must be 8434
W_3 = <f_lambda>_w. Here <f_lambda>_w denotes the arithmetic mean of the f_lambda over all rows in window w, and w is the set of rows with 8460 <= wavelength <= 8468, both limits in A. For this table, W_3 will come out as 38.8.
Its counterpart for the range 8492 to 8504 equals 30.8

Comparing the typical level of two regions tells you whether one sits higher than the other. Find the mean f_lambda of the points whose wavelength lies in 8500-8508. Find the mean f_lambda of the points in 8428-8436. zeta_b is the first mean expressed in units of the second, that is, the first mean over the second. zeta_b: 1.21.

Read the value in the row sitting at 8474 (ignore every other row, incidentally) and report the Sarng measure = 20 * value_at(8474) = 666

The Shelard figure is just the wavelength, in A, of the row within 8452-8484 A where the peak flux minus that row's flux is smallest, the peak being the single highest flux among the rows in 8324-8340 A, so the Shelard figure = 8458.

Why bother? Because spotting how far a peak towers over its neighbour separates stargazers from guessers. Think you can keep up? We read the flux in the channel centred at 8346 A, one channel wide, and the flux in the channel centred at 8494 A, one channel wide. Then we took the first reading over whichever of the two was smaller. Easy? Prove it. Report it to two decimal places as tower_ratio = 1.16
